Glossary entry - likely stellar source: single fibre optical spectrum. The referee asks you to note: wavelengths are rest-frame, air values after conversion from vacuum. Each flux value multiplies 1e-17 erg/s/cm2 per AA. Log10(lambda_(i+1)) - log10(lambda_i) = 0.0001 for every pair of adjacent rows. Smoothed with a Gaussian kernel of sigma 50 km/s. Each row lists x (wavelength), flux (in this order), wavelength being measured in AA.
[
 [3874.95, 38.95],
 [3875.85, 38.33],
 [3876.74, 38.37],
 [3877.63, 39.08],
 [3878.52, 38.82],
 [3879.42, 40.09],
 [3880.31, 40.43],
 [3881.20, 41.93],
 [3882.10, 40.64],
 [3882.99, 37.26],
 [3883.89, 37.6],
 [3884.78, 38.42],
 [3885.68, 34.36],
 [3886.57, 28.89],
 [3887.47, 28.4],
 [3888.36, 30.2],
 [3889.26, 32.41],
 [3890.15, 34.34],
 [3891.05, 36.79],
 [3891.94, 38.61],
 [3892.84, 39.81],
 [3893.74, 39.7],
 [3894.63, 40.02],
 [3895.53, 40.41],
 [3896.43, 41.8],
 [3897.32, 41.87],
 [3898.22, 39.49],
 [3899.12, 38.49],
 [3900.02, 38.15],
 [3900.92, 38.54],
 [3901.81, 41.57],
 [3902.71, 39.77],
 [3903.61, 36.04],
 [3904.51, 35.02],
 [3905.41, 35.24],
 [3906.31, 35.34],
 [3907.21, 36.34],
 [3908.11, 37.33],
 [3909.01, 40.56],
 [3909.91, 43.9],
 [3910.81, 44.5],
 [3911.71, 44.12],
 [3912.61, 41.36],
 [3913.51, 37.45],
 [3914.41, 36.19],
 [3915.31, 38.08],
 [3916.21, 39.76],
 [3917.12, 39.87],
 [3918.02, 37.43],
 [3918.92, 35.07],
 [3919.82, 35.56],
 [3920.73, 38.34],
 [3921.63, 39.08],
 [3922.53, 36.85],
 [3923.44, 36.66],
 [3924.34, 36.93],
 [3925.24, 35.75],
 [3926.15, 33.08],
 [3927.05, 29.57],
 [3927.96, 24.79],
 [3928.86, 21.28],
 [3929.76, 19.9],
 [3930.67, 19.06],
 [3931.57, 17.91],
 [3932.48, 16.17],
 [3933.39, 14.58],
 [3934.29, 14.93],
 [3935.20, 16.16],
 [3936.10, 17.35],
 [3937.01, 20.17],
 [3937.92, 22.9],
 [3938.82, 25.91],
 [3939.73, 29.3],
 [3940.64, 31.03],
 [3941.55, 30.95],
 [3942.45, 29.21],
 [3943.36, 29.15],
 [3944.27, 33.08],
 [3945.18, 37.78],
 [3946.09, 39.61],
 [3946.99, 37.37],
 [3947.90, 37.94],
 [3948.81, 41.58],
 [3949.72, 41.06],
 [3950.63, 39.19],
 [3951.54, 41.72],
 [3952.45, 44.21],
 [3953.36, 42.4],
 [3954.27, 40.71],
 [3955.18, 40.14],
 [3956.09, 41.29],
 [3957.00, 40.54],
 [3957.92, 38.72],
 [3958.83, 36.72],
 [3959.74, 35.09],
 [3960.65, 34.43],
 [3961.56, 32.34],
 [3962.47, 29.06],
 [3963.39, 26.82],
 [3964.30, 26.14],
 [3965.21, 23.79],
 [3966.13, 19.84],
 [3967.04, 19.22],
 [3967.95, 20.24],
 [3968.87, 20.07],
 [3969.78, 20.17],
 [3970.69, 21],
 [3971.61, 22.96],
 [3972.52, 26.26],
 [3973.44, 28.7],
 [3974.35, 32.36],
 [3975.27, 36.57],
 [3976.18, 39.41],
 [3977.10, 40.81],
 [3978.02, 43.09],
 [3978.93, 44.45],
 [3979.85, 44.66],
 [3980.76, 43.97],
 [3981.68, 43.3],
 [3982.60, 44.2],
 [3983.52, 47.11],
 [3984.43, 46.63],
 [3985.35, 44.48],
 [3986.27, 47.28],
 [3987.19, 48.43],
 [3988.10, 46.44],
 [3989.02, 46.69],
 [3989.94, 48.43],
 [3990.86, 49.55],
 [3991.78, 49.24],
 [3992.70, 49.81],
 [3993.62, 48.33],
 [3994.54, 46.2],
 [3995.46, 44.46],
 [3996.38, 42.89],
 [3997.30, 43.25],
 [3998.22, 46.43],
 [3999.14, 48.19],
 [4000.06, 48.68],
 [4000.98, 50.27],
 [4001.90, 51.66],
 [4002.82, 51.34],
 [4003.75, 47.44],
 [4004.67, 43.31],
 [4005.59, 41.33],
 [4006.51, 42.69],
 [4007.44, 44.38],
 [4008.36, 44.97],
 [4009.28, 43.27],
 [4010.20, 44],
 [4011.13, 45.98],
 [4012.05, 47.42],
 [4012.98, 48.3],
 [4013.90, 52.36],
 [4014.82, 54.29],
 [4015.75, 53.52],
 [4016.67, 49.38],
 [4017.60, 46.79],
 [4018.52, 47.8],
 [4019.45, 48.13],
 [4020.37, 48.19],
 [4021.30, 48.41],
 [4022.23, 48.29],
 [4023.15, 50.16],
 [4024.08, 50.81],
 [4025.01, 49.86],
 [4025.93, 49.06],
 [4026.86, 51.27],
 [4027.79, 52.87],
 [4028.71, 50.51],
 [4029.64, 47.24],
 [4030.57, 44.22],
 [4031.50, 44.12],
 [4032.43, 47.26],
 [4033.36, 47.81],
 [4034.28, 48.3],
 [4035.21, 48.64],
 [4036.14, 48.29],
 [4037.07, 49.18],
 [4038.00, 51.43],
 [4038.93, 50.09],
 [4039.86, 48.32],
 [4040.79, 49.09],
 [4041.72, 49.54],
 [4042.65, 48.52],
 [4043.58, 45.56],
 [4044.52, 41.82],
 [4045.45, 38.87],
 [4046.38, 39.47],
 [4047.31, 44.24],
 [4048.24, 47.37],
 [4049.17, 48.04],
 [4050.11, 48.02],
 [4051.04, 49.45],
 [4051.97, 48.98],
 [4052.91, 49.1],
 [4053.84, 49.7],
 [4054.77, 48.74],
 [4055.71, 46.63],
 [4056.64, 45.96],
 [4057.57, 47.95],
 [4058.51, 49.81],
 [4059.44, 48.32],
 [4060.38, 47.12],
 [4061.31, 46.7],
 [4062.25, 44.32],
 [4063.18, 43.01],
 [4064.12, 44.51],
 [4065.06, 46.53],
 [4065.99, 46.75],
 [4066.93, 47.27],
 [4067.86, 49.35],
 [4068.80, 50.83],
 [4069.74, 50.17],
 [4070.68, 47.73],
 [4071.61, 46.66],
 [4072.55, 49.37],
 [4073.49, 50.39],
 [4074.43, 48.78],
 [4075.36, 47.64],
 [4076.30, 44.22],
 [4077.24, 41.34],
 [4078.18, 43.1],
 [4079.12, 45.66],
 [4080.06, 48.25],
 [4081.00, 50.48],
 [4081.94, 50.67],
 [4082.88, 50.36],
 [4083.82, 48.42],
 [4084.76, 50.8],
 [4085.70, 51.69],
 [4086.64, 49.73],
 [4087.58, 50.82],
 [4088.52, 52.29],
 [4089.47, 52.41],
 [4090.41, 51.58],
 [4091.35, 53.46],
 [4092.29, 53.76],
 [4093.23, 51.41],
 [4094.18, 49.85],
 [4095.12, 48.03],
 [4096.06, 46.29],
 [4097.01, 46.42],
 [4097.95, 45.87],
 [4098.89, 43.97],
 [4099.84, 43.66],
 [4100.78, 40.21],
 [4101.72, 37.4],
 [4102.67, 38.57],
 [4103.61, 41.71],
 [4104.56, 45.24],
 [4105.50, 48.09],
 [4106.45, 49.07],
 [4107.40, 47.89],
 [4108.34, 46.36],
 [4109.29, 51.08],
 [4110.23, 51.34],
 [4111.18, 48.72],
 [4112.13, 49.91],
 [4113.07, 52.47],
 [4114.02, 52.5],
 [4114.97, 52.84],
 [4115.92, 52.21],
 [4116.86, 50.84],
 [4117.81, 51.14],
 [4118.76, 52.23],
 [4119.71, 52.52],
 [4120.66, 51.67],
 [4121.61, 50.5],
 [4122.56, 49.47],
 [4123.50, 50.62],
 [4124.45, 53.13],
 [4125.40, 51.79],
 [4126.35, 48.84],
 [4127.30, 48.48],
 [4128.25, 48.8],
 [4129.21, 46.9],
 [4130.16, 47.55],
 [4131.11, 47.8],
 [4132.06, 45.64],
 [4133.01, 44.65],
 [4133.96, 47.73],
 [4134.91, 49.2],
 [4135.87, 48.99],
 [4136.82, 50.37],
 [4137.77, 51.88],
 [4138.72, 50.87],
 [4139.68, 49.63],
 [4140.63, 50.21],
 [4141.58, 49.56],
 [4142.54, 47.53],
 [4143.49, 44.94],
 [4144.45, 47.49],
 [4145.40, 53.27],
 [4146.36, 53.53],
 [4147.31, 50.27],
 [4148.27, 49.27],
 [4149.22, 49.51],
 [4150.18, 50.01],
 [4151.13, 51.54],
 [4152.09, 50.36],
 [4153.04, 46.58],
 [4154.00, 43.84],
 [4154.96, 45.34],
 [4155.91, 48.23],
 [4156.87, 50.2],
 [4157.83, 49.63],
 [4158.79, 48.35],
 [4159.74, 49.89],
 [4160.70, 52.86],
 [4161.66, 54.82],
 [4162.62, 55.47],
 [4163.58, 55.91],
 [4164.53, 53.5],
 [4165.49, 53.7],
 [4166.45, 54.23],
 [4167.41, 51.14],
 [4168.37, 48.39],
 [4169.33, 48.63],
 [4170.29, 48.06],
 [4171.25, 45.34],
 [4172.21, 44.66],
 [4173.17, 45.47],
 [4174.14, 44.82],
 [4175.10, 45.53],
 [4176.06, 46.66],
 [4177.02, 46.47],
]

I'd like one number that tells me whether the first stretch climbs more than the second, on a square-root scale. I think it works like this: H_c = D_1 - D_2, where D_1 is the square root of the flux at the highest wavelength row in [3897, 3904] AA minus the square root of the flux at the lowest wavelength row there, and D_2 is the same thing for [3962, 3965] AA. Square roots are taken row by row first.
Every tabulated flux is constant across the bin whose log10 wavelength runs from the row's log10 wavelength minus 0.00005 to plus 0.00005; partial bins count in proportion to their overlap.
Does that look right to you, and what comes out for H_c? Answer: -0.19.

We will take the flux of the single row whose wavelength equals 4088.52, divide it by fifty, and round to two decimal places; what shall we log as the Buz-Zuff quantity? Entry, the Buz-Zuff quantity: 1.05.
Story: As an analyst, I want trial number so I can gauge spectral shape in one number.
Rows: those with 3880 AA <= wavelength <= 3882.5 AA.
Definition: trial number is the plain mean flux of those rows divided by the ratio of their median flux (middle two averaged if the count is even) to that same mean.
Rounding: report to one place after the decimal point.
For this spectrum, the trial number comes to 41.4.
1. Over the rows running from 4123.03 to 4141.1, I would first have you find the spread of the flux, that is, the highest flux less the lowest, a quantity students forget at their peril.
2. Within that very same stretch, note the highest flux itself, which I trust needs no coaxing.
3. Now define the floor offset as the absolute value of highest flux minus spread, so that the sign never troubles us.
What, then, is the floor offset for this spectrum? 45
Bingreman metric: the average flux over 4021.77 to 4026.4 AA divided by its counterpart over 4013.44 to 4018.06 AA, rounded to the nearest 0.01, 0.97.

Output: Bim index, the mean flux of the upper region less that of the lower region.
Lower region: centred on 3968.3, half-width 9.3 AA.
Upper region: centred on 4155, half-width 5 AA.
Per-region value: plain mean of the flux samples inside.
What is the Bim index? 21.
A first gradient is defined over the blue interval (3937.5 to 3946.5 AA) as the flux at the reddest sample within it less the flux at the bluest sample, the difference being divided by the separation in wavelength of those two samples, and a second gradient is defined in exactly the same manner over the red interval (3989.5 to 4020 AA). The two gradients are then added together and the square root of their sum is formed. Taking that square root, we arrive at 1.4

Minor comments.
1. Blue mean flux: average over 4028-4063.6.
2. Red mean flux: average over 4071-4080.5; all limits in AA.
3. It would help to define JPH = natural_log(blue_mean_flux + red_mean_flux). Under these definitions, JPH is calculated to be 4.54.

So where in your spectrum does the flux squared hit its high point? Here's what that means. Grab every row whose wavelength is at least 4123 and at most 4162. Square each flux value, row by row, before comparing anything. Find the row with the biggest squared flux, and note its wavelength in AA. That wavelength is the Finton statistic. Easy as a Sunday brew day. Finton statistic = 4161.66 AA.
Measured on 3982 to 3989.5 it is 3987.19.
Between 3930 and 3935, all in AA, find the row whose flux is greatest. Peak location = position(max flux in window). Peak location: 3930.67 AA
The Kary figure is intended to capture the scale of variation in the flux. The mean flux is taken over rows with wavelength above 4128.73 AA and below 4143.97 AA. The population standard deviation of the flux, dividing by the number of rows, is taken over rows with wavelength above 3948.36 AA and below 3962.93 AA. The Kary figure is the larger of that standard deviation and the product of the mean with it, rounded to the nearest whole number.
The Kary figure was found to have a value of 192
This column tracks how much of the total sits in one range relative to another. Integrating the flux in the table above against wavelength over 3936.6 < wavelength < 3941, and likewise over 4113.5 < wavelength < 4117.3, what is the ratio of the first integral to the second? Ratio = 0.6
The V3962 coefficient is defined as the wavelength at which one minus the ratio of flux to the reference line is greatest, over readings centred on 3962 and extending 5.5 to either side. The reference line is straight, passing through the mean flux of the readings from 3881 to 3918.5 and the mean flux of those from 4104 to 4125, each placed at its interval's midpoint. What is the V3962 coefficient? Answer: 3967.04 AA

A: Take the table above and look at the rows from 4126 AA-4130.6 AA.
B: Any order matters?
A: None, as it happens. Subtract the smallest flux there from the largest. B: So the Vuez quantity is 1.9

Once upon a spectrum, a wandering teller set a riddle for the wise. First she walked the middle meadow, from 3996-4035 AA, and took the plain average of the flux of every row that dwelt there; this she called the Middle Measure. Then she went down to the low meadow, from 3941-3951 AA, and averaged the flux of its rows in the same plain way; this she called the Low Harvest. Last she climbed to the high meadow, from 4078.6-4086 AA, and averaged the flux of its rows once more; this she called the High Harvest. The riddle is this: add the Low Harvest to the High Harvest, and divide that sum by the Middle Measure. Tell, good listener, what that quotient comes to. 1.79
